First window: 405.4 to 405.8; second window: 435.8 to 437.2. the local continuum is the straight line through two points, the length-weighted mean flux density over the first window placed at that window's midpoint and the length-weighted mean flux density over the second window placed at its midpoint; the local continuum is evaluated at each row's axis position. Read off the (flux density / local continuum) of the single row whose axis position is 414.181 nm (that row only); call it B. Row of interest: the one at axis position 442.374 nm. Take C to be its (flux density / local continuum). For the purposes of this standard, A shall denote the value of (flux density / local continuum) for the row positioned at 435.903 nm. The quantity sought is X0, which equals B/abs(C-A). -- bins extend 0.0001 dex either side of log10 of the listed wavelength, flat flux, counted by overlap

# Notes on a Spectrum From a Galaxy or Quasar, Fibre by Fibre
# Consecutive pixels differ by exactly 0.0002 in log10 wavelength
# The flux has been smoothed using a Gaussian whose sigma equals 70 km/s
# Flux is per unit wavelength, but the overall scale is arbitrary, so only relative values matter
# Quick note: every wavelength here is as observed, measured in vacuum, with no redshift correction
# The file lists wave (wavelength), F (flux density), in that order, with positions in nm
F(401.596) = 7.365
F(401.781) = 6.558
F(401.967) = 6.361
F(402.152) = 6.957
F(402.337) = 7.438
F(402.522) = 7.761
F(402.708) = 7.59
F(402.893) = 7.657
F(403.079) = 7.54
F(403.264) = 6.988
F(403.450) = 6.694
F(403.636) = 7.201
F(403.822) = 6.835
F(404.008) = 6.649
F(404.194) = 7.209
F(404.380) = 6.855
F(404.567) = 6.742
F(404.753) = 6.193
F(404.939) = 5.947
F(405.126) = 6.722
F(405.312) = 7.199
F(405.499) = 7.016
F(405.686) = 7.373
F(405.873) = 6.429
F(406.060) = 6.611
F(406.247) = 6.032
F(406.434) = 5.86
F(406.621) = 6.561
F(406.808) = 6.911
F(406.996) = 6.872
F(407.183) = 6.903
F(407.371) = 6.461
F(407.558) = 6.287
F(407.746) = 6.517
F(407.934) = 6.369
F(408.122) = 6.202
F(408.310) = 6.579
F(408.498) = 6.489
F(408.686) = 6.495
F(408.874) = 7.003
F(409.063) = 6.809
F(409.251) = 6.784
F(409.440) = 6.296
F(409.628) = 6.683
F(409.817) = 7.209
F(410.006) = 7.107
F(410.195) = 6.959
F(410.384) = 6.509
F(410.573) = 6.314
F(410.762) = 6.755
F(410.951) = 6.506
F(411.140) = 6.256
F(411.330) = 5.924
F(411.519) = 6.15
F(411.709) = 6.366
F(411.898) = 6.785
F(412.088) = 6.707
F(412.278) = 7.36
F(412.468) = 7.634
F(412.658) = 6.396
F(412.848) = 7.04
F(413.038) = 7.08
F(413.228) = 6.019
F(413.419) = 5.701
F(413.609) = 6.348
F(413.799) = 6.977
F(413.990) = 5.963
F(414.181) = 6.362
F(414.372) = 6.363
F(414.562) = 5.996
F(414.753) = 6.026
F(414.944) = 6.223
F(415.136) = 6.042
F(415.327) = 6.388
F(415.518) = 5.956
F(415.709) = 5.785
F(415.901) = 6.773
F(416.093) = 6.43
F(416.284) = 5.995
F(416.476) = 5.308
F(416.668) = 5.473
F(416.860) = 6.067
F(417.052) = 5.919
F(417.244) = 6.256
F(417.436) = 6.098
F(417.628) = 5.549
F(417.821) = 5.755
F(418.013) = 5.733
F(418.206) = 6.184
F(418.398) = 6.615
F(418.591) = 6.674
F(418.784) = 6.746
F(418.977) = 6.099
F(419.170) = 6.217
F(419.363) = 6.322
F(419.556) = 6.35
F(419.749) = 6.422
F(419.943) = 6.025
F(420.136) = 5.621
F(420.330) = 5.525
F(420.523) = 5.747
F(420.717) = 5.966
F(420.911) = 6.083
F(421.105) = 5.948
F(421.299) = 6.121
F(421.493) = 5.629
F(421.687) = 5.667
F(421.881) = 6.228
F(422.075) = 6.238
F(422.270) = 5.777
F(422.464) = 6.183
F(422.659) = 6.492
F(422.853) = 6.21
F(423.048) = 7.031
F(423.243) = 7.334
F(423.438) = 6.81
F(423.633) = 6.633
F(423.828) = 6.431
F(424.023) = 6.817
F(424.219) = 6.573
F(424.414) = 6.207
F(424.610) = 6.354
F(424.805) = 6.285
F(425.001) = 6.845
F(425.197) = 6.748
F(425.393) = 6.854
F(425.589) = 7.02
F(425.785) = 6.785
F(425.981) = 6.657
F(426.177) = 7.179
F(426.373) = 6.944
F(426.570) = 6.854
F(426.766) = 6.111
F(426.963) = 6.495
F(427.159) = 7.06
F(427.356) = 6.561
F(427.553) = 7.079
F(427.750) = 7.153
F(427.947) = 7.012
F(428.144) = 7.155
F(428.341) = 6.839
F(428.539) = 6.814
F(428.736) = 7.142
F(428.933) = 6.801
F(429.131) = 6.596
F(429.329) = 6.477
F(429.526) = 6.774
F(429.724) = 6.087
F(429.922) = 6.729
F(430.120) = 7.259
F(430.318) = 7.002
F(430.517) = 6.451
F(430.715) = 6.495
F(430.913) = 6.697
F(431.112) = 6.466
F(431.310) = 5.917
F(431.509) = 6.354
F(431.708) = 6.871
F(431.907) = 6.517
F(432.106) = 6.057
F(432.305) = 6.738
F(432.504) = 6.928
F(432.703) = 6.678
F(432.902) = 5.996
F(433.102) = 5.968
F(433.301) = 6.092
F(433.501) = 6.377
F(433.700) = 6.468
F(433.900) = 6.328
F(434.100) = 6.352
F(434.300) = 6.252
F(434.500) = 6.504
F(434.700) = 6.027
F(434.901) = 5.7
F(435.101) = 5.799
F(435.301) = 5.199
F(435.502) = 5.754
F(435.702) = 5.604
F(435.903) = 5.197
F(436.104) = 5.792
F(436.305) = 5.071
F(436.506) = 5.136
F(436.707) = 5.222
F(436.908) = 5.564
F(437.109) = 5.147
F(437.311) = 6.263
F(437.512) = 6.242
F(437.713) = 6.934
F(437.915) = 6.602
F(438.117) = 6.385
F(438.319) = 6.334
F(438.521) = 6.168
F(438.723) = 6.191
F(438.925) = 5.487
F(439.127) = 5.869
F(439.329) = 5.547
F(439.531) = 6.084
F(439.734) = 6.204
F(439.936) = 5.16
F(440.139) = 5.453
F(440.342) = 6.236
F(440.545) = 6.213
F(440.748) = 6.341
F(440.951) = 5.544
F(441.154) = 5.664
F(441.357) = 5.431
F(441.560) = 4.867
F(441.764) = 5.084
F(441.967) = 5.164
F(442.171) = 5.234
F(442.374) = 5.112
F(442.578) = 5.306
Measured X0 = 16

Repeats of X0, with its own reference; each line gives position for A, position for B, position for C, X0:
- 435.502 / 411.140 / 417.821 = 5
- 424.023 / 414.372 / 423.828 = 15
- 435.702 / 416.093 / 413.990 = 7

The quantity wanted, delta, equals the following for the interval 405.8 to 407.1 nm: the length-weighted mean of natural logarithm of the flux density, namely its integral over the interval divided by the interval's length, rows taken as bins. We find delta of 1.87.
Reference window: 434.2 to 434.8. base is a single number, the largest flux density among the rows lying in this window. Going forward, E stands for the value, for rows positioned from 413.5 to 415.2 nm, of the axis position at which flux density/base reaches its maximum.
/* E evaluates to 413.799 nm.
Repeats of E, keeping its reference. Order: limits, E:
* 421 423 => 422.659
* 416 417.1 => 416.093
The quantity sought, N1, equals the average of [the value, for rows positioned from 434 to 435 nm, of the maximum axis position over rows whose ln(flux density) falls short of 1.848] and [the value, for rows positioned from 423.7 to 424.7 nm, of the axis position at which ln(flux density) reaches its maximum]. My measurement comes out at 429.46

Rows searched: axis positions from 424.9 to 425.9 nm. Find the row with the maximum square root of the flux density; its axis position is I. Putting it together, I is 425.589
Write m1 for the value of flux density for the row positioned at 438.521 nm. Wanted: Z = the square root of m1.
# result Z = 2.48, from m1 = 6.168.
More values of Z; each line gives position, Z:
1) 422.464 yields 2.49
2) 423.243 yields 2.71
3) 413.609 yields 2.52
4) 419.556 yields 2.52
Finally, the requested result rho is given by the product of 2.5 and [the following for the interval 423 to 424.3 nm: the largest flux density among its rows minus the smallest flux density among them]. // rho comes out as 2.26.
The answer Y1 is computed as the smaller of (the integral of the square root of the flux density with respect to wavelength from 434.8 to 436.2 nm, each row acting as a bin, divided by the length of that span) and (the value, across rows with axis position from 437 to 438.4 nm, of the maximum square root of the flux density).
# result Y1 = 2.36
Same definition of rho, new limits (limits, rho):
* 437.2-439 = 3.62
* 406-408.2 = 2.63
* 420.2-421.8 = 1.49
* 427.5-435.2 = 3.90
